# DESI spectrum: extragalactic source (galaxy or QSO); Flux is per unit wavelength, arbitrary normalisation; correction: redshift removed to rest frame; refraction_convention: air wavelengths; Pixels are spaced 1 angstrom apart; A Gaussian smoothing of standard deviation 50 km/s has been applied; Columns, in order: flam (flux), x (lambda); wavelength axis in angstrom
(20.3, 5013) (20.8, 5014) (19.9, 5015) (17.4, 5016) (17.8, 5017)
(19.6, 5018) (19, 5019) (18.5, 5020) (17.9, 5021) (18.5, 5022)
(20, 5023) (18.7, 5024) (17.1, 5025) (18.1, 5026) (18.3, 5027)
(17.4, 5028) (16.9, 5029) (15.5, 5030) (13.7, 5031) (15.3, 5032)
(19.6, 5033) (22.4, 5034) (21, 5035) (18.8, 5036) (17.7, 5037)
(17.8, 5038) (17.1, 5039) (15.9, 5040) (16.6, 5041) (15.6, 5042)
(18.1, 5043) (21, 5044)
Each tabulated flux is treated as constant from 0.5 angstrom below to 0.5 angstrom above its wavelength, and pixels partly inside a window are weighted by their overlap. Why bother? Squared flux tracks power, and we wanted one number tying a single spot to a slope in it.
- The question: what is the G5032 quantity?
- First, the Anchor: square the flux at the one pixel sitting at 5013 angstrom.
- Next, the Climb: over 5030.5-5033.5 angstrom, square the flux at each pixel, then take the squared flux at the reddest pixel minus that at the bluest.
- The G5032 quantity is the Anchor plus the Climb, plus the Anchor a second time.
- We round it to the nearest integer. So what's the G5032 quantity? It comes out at 1021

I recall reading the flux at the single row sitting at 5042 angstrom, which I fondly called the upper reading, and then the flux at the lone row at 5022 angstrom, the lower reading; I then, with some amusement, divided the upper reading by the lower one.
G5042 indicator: 0.84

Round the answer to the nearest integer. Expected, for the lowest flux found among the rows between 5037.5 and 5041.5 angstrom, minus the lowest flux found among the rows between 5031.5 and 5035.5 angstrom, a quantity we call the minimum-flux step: 1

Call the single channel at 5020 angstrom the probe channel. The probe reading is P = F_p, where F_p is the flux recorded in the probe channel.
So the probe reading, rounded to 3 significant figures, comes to 18.5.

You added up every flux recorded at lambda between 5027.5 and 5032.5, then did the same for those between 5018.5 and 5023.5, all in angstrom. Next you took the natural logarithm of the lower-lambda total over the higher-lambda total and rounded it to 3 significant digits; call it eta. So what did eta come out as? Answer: 0.175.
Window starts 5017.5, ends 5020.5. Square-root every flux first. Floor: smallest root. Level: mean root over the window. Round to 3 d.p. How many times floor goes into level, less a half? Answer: 0.514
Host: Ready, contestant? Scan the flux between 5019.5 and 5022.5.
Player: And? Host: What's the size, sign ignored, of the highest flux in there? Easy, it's 18.5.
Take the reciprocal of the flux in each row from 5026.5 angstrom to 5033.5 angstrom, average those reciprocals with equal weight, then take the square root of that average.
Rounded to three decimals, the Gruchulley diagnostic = 0.246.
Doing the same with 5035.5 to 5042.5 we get 0.242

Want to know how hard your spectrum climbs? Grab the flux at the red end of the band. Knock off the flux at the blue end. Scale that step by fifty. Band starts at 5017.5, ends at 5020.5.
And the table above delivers -55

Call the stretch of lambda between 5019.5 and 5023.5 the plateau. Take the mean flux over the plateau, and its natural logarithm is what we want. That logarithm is 2.93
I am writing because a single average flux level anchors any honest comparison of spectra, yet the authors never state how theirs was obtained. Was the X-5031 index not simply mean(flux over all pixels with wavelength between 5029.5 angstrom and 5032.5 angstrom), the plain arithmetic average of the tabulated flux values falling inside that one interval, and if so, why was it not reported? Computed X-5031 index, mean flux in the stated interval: 14.8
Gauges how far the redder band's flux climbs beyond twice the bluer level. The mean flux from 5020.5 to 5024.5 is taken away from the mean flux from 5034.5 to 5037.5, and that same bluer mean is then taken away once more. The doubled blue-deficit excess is -18.4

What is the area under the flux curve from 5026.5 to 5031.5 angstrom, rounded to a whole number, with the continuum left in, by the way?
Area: 82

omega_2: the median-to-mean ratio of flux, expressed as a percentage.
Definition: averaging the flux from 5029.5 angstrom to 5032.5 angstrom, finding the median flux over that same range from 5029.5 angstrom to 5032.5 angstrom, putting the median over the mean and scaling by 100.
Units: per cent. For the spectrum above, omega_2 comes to 103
